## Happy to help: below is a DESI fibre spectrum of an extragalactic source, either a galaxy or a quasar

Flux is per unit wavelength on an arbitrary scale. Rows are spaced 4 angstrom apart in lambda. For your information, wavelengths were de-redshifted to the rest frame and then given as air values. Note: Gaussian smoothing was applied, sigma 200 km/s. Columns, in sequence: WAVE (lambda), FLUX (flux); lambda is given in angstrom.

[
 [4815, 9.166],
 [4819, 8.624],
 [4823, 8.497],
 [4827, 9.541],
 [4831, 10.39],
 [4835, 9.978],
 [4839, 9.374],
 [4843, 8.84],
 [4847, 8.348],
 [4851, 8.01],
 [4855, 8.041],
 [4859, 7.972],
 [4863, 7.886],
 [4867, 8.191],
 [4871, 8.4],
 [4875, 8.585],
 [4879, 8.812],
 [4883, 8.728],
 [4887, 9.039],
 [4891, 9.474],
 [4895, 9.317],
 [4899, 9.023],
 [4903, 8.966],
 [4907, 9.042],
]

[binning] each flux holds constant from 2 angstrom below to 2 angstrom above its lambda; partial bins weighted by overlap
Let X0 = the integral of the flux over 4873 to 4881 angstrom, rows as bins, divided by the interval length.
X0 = 8.7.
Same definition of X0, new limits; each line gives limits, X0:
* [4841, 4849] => 8.6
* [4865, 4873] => 8.3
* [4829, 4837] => 10.2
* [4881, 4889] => 8.9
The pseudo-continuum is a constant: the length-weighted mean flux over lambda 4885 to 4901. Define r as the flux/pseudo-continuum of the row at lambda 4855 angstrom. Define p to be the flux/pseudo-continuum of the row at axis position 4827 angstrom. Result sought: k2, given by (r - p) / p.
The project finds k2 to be -0.16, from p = 1.04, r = 0.87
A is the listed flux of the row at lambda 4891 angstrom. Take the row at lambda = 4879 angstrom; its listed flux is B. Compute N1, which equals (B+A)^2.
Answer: 334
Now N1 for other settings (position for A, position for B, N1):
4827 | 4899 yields 345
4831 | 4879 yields 369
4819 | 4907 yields 312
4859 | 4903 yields 287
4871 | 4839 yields 316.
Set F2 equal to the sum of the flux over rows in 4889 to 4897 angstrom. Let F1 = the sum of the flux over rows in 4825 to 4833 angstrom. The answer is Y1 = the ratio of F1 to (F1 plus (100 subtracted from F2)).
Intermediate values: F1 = 19.9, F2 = 18.8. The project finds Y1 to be -0.33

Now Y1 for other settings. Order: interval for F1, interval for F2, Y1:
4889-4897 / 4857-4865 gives -0.29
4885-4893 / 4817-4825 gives -0.29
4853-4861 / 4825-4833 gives -0.25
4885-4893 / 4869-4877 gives -0.29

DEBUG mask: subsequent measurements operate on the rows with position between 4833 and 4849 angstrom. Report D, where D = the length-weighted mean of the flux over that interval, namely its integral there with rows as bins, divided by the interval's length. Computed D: 9.1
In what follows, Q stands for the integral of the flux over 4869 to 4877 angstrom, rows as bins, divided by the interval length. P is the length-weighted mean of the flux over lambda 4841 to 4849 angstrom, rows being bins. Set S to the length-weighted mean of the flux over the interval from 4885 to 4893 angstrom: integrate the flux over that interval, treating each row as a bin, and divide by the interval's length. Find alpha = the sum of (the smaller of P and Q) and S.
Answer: 17.7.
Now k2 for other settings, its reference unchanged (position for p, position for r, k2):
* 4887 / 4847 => -0.08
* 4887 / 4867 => -0.09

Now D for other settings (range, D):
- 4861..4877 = 8.3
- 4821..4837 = 9.6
